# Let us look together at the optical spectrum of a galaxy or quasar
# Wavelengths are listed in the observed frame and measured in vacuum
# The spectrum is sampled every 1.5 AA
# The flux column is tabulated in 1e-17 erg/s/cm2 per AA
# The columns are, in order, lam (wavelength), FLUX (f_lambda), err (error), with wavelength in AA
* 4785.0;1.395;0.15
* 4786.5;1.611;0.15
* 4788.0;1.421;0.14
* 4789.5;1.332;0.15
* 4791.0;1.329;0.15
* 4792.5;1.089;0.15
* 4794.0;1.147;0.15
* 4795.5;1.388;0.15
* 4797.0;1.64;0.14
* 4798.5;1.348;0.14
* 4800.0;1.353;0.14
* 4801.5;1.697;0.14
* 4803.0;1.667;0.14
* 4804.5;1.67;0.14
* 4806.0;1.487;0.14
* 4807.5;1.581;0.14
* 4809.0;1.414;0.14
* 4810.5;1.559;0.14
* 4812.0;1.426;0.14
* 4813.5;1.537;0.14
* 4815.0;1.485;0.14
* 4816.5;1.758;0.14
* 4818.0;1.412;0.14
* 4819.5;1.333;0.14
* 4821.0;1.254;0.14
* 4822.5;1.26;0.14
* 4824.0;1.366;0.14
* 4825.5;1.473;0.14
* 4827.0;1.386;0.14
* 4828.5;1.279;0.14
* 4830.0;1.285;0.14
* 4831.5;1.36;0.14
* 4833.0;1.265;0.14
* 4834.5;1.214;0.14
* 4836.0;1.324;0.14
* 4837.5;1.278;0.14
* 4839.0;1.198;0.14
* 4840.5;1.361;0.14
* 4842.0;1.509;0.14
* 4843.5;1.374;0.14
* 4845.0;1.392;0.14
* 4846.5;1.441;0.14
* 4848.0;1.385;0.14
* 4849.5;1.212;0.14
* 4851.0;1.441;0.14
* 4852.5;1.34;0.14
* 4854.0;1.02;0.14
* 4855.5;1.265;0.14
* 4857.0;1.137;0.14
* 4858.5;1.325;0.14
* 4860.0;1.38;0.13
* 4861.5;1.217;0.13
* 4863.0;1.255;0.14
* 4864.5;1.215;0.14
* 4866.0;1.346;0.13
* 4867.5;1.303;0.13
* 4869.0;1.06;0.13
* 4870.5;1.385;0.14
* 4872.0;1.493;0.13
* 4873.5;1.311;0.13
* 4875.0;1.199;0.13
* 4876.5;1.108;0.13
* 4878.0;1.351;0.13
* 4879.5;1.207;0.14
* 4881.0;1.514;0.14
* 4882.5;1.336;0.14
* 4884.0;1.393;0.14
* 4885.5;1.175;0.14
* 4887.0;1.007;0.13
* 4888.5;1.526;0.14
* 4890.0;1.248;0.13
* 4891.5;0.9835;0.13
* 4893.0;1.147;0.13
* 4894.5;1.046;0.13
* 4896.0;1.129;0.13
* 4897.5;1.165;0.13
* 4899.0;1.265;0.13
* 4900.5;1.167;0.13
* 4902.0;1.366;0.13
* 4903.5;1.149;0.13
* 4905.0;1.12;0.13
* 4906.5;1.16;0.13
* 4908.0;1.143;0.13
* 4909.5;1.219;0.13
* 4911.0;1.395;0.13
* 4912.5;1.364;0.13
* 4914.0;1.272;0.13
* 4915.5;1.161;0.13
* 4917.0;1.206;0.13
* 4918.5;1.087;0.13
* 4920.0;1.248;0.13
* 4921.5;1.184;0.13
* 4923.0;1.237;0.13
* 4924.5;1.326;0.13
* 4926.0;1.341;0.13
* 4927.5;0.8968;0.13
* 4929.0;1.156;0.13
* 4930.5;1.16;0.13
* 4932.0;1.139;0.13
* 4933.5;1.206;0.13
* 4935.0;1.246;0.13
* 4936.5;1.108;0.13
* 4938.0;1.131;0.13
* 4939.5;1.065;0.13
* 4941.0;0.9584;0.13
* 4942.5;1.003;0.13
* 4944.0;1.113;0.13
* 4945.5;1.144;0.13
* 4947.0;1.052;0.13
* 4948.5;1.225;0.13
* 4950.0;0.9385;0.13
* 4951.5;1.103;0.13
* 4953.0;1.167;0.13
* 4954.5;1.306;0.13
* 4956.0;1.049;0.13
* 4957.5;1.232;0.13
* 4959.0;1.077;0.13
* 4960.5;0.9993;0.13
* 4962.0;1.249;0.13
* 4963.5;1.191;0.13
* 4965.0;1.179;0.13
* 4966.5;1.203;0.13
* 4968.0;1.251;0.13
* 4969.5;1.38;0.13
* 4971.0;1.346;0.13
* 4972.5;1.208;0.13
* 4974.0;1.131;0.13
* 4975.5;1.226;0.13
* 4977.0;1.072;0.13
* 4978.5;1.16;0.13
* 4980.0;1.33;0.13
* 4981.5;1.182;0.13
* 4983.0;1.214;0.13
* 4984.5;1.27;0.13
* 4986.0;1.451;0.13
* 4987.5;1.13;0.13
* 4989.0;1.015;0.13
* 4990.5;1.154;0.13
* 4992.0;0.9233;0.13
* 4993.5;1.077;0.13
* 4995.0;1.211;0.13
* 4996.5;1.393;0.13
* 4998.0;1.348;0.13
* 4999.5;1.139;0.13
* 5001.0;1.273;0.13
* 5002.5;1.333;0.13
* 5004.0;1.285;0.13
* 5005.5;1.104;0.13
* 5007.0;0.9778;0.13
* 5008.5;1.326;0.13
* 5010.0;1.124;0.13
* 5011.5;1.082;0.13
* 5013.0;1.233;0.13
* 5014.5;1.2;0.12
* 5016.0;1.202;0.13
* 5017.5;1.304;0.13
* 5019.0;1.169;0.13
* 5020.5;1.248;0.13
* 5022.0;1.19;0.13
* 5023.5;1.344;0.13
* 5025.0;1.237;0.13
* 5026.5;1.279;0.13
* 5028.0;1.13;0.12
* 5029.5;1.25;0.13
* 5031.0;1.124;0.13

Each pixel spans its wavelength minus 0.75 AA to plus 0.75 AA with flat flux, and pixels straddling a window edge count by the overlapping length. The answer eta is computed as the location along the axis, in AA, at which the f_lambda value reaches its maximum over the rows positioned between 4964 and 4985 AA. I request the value 4969.5 AA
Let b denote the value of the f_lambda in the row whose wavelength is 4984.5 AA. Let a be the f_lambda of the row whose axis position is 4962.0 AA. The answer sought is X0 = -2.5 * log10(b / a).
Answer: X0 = 0.0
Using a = 1.249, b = 1.27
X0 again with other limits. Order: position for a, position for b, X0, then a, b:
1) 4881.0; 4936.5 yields 0.3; 1.514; 1.108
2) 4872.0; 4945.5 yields 0.3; 1.493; 1.144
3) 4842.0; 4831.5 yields 0.1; 1.509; 1.36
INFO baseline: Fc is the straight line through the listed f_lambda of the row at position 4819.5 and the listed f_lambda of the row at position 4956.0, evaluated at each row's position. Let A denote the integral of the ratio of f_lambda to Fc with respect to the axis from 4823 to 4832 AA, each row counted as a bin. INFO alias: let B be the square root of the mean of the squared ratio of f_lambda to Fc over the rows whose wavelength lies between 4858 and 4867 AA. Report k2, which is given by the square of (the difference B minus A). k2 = 68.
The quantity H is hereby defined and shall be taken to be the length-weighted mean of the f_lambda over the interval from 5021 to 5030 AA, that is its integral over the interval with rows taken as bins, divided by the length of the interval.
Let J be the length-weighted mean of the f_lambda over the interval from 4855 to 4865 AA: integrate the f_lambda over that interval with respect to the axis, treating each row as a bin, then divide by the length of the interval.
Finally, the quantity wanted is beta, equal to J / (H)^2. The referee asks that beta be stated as 0.82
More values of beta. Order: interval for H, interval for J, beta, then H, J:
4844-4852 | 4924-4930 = 0.62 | 1.37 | 1.17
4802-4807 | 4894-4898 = 0.43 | 1.61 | 1.11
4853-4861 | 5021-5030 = 0.82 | 1.23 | 1.24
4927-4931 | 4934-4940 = 0.99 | 1.08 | 1.14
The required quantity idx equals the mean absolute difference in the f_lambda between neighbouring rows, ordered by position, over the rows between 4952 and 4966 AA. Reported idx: 0.14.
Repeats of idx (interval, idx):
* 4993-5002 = 0.14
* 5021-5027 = 0.10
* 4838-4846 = 0.12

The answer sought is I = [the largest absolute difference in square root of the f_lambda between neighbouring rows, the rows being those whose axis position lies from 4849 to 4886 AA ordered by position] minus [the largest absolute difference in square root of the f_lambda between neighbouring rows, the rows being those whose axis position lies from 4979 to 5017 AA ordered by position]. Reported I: -0.02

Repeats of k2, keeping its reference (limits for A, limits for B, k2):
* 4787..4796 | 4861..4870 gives 54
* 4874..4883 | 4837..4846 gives 72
